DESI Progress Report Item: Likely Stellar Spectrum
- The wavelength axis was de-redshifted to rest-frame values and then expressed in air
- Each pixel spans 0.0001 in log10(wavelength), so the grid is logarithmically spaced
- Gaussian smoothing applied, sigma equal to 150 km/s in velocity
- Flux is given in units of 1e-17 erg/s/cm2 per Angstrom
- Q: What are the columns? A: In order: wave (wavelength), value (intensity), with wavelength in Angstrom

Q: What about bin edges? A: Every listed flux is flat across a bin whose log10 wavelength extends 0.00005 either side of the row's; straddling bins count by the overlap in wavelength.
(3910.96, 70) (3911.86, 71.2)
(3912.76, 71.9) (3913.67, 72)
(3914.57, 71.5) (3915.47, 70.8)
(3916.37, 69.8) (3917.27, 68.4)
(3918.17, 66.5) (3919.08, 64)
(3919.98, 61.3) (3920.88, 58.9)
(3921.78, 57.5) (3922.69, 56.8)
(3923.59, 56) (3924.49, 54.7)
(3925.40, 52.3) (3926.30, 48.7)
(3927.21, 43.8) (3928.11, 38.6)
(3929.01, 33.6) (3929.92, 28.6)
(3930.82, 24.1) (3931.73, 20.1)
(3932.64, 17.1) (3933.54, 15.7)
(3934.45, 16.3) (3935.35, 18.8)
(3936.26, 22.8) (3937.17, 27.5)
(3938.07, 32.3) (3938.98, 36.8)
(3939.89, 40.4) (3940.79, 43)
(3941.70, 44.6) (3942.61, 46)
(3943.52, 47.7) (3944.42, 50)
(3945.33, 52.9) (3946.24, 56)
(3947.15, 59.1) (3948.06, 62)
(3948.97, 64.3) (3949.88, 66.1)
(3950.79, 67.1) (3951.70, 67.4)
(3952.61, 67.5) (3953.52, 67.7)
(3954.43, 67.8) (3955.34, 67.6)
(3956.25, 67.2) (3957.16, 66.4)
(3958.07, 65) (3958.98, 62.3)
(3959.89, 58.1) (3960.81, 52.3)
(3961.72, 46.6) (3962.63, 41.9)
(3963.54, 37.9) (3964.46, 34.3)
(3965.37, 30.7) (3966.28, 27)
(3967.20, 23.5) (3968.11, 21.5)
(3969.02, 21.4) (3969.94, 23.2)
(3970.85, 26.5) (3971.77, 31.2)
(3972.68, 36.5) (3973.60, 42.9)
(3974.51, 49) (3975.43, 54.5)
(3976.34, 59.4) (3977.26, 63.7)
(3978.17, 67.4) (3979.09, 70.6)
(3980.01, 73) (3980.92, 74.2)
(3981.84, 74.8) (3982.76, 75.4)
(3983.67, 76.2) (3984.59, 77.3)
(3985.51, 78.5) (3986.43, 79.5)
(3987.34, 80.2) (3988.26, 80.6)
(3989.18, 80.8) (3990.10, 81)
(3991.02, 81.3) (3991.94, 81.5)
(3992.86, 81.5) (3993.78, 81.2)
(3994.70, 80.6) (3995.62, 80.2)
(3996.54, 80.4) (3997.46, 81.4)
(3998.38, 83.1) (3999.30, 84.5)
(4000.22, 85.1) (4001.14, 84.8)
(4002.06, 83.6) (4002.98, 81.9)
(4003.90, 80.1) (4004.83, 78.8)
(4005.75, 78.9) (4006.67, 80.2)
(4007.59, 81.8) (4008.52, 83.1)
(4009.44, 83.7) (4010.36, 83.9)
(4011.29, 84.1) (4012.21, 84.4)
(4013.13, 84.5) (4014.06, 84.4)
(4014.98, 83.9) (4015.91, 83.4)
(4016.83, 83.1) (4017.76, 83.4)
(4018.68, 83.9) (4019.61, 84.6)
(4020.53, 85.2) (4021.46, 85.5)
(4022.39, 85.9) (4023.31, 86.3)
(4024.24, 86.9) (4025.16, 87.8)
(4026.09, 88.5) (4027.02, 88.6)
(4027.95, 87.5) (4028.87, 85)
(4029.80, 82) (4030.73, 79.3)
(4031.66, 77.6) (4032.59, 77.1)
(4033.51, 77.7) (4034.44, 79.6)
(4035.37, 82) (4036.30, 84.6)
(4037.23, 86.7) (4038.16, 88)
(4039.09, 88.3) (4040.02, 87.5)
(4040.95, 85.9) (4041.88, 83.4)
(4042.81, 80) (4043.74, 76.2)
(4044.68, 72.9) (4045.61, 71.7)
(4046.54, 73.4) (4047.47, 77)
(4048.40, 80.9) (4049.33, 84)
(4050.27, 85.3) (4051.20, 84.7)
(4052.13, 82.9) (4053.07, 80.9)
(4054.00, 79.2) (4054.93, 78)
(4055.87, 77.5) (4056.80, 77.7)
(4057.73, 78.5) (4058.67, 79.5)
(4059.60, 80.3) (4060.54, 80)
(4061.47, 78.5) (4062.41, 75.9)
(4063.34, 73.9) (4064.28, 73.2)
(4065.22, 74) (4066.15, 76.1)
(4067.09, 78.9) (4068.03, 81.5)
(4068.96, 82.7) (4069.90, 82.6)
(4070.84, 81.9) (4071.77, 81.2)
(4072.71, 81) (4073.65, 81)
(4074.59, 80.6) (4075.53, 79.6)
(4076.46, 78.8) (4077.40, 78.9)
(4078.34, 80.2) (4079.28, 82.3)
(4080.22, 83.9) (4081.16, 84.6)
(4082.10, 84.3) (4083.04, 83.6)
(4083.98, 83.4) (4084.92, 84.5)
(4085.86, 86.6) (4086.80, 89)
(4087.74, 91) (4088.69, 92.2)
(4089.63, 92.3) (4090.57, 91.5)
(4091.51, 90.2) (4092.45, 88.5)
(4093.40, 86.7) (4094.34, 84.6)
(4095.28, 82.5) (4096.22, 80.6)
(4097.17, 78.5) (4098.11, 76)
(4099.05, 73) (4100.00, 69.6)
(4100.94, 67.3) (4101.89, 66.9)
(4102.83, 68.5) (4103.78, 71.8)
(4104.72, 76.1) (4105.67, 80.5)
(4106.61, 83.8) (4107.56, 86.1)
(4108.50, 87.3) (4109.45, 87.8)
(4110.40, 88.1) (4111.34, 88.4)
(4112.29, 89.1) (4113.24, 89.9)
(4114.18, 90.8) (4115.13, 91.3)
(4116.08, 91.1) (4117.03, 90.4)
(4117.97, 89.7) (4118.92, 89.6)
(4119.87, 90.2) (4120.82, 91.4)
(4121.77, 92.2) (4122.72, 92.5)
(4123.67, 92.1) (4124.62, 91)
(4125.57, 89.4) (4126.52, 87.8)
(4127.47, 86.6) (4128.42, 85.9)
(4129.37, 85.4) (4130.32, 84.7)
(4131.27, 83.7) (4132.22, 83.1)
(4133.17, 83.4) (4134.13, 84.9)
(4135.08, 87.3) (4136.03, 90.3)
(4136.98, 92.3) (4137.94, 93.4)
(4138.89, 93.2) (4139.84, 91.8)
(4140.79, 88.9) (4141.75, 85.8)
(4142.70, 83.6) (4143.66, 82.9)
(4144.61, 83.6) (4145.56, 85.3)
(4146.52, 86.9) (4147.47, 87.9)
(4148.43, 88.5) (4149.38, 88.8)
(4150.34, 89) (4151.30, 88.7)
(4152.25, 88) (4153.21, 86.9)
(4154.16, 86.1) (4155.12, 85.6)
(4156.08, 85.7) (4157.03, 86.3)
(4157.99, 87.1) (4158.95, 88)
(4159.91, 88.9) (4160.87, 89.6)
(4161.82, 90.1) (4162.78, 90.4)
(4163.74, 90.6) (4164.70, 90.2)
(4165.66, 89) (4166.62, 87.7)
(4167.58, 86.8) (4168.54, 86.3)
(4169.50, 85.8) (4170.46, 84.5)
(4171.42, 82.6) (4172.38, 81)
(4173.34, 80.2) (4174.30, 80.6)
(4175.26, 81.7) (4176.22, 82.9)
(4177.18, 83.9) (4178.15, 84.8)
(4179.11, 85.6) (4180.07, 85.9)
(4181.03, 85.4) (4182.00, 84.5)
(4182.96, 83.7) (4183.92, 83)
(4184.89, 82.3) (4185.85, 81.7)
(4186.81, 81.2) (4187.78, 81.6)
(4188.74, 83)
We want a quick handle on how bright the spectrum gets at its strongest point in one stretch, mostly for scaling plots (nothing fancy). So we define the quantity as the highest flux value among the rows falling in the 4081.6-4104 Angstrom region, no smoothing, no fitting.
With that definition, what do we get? 92.3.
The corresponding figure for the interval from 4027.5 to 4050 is 88.3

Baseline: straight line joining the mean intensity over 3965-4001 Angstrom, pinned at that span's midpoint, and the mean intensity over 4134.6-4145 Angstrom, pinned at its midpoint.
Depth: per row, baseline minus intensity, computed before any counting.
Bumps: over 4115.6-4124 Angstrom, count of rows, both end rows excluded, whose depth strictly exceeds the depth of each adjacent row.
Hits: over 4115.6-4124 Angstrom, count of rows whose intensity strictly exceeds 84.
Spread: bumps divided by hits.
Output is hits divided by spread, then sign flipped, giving -81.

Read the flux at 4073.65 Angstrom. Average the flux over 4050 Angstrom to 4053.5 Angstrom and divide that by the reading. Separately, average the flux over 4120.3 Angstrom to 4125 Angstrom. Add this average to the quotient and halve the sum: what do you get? 46.4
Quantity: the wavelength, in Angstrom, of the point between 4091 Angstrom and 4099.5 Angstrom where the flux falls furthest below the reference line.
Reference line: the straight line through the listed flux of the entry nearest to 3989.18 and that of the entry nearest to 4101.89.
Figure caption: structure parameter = 4099.05 Angstrom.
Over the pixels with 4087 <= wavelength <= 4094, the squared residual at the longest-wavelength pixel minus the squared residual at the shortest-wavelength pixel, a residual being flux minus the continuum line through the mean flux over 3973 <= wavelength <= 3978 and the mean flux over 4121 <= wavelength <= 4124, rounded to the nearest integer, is -57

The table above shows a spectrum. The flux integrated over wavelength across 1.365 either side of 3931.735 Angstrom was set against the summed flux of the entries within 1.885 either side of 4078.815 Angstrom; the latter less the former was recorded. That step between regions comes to 270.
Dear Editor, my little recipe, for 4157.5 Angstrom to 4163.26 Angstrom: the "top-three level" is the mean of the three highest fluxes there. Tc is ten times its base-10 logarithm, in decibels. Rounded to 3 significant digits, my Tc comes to 19.5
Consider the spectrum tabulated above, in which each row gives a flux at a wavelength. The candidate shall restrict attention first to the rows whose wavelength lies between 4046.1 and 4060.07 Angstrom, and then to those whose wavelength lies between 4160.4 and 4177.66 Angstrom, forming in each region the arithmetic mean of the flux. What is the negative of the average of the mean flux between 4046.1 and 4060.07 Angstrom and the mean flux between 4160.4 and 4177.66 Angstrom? -83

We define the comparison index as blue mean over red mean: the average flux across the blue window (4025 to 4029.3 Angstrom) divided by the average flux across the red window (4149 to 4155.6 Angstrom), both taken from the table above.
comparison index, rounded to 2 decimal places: 1.00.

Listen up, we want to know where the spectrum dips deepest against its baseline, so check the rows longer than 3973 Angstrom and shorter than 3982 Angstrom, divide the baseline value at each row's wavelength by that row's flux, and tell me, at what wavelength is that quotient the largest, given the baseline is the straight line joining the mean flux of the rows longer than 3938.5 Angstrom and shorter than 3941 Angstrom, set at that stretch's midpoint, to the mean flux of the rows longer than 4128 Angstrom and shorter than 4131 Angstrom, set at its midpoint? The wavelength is 3973.60 Angstrom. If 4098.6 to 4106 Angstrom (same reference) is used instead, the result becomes 4101.89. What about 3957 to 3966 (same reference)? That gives 3965.37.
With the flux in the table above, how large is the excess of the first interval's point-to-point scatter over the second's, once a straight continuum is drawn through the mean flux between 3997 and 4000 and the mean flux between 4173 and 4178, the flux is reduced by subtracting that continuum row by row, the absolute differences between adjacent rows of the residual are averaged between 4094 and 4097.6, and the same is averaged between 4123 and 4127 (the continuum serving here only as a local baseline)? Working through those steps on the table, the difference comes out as 0.60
